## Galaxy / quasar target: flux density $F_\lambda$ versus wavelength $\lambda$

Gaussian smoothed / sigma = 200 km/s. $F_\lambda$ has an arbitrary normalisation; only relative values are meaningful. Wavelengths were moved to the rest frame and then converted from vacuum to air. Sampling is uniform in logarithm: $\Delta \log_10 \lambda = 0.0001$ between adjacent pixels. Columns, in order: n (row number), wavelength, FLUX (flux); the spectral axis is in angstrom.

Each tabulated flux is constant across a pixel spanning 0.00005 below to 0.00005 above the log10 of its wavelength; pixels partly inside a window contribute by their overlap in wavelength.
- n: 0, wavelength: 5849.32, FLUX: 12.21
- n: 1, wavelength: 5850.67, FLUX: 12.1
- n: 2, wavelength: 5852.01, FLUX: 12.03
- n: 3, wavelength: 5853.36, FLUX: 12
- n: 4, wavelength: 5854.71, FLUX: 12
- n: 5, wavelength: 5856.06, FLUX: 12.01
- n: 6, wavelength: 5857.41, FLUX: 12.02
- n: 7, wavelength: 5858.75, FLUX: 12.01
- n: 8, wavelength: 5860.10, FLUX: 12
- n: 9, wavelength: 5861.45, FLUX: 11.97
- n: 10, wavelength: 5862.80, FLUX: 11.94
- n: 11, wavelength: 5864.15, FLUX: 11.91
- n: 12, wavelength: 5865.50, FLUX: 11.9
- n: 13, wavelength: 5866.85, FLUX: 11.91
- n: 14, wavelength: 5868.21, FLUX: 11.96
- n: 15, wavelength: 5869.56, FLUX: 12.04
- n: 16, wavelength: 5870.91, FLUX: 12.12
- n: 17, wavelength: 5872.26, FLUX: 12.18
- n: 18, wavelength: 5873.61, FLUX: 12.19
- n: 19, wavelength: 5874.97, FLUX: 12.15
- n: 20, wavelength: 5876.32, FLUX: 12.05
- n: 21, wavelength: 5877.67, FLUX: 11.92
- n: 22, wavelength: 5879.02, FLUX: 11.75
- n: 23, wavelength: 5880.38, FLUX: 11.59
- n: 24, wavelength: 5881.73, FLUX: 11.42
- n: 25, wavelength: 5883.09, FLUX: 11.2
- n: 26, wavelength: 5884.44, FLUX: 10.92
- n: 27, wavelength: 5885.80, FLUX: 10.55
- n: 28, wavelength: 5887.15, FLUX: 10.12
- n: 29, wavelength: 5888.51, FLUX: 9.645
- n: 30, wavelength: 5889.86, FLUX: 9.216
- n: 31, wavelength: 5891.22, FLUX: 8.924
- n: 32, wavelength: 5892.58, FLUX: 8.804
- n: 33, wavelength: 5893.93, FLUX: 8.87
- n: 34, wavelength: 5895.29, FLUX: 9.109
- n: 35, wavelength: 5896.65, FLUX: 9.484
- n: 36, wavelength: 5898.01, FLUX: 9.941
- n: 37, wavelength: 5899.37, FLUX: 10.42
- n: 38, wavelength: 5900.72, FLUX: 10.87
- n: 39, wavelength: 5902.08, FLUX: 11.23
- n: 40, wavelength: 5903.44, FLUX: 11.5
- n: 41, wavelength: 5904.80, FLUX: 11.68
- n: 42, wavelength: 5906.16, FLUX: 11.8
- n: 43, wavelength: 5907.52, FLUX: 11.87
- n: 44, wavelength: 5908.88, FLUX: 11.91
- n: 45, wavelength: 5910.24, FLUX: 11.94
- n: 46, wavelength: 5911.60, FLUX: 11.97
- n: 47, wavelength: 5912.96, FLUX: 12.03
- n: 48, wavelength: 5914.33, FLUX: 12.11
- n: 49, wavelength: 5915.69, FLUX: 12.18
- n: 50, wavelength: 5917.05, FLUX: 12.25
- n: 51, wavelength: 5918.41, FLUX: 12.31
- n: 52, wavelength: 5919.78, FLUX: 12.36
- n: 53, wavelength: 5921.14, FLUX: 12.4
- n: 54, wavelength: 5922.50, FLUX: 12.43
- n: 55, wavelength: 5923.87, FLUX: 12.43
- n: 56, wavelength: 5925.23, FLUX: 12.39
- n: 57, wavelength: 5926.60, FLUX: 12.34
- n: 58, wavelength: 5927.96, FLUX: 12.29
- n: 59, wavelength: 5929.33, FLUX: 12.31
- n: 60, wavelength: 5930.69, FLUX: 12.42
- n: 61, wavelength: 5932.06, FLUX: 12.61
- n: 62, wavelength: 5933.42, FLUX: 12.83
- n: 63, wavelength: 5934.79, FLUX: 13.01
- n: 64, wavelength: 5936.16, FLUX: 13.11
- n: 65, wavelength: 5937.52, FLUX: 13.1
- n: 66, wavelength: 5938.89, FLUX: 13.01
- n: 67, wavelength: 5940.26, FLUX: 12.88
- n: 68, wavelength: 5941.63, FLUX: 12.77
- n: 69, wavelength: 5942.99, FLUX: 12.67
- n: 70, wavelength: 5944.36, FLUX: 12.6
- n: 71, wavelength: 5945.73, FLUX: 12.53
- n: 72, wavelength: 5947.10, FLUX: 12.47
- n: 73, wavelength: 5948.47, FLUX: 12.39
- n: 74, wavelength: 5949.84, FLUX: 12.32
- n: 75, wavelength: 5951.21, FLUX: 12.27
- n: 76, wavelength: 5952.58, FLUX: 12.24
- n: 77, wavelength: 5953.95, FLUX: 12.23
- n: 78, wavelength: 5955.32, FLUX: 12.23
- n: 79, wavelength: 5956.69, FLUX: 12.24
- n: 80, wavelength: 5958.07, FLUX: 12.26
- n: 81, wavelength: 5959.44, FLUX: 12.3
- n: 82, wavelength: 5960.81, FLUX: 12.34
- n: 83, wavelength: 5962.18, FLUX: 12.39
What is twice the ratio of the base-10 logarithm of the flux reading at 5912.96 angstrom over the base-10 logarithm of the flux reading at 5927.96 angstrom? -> 1.98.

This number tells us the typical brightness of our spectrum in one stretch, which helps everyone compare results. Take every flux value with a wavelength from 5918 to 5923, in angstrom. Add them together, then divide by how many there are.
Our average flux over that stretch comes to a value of 12.4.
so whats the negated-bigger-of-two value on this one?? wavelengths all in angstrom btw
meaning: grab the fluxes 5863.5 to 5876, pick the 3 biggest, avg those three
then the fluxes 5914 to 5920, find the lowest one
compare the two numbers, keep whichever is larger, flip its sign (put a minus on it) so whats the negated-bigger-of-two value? -12.17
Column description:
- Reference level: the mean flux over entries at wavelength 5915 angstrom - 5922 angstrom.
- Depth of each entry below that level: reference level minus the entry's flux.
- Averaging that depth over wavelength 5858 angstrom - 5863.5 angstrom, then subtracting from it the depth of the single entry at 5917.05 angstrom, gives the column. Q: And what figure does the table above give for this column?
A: 0.27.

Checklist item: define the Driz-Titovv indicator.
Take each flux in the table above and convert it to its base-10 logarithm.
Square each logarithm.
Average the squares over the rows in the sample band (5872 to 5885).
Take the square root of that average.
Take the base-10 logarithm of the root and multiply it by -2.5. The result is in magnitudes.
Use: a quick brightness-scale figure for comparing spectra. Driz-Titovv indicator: -0.073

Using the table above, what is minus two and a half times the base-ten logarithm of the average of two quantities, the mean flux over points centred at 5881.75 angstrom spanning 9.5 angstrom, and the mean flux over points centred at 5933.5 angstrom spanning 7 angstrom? -2.70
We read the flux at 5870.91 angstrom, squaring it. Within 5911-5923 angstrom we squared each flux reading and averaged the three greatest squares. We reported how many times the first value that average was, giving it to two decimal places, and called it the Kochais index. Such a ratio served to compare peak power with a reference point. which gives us 1.05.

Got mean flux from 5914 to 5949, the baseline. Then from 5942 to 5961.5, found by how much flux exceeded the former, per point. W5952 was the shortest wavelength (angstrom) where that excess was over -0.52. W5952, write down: 5942.99 angstrom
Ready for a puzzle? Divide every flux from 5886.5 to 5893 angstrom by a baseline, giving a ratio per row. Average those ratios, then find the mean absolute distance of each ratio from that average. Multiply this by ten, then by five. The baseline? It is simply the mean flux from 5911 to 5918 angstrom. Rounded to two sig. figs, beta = 1.8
